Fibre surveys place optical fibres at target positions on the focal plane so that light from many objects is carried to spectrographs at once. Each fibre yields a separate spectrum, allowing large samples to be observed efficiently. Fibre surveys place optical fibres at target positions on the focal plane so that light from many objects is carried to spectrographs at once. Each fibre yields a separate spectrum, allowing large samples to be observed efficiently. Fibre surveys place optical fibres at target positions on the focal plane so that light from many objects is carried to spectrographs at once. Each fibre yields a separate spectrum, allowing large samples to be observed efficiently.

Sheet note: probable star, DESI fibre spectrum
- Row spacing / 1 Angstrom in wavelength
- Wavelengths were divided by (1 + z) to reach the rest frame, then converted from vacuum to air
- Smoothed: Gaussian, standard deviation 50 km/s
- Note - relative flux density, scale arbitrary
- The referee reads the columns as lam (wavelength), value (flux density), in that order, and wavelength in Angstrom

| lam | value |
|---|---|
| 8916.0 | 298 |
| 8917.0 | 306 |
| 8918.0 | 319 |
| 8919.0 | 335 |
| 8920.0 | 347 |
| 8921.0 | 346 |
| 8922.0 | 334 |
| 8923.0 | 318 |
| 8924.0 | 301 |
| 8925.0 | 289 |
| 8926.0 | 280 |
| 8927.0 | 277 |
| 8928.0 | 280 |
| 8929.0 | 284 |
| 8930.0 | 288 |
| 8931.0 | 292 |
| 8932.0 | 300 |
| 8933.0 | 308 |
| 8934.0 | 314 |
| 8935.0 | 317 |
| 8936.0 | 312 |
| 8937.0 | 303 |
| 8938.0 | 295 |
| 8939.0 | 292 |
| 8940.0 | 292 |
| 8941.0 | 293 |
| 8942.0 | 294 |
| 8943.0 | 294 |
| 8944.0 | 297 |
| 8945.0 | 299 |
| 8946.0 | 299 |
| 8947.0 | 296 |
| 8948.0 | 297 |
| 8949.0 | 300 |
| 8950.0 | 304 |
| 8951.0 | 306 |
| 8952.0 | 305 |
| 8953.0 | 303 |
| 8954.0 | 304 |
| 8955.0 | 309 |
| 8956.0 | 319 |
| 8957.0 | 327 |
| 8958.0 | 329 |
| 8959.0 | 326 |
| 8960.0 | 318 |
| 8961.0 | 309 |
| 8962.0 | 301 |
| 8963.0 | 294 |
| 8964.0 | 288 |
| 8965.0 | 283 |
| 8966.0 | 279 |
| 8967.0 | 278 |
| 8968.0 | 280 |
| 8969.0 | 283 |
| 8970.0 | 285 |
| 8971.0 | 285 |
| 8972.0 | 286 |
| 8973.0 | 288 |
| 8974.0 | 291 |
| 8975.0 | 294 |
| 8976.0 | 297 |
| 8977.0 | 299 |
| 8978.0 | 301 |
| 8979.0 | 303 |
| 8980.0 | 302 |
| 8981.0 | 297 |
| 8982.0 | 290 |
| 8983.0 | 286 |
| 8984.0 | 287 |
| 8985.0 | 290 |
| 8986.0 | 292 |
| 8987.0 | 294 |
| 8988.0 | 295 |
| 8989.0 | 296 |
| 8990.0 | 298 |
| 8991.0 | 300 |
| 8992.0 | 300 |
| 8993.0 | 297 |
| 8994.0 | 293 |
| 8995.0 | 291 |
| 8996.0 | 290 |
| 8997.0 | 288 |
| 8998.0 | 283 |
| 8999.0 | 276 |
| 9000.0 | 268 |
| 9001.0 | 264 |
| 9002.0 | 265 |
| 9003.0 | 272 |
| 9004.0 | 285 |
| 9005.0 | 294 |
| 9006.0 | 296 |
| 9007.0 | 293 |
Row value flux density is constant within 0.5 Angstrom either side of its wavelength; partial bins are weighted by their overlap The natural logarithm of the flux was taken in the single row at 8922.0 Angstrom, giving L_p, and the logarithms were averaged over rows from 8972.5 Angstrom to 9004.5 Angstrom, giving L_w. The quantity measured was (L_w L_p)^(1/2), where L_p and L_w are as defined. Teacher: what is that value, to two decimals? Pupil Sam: 5.74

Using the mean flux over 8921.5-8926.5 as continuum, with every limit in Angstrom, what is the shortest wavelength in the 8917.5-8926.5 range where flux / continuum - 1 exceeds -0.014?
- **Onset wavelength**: 8918.0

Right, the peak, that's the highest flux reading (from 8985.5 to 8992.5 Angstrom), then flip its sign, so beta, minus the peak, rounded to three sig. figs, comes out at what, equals -300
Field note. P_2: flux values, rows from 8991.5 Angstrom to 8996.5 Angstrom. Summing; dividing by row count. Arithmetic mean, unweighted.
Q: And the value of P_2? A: 294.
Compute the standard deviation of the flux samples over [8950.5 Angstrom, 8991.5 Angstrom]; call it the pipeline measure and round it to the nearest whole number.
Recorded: 13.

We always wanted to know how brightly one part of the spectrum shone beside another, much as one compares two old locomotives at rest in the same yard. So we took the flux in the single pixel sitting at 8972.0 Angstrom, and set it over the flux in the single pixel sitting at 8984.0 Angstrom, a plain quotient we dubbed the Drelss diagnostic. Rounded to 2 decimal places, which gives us 1.00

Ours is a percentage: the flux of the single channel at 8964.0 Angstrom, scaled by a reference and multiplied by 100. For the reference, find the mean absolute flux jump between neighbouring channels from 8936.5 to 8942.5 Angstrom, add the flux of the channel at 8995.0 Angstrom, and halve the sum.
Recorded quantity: 196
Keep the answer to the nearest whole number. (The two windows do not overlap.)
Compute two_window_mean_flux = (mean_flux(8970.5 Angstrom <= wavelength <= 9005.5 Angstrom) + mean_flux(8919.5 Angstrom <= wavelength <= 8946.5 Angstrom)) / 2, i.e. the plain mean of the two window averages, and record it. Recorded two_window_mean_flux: 296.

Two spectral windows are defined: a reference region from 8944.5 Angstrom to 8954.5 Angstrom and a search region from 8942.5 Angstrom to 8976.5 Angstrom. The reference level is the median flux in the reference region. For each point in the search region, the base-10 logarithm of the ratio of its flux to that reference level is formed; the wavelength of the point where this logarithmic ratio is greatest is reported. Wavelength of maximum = 8958.0 Angstrom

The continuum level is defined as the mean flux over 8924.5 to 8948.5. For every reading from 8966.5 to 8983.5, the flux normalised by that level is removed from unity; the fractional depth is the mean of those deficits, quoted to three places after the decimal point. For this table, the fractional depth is 0.016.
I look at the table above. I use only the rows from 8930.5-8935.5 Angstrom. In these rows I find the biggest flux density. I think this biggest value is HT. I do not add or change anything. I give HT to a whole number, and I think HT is 317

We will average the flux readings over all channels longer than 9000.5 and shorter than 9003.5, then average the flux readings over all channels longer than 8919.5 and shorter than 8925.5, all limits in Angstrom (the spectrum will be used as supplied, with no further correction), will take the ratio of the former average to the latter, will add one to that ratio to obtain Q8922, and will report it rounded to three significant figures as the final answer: 1.83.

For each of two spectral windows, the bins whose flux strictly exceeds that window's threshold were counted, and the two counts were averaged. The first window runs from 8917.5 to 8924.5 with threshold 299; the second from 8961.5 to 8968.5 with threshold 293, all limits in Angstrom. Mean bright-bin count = 4.5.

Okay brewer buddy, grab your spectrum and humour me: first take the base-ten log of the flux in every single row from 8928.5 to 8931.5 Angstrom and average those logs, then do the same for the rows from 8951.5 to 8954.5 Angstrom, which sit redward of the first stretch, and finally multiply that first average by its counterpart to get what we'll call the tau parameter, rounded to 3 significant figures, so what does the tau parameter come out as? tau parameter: 6.11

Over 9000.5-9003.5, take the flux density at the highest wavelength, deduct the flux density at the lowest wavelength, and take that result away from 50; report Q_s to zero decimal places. 42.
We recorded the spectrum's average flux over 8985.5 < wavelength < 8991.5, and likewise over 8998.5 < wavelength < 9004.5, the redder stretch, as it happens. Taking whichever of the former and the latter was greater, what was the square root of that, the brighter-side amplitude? 17.2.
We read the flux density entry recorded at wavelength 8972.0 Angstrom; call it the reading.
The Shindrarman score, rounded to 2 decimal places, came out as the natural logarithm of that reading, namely 5.66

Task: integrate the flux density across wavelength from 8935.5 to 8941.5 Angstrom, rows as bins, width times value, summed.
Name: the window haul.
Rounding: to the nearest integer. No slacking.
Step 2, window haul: 1787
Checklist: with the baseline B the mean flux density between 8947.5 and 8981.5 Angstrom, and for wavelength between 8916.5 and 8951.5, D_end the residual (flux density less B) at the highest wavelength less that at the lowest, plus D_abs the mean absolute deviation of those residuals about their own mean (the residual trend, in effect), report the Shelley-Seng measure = 13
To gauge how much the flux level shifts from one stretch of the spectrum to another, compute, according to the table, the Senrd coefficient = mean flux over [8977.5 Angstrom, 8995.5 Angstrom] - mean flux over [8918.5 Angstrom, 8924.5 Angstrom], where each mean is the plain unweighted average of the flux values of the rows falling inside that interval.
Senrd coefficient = -35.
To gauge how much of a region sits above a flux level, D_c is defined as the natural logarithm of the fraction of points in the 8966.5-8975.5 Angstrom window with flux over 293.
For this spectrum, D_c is -2.2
